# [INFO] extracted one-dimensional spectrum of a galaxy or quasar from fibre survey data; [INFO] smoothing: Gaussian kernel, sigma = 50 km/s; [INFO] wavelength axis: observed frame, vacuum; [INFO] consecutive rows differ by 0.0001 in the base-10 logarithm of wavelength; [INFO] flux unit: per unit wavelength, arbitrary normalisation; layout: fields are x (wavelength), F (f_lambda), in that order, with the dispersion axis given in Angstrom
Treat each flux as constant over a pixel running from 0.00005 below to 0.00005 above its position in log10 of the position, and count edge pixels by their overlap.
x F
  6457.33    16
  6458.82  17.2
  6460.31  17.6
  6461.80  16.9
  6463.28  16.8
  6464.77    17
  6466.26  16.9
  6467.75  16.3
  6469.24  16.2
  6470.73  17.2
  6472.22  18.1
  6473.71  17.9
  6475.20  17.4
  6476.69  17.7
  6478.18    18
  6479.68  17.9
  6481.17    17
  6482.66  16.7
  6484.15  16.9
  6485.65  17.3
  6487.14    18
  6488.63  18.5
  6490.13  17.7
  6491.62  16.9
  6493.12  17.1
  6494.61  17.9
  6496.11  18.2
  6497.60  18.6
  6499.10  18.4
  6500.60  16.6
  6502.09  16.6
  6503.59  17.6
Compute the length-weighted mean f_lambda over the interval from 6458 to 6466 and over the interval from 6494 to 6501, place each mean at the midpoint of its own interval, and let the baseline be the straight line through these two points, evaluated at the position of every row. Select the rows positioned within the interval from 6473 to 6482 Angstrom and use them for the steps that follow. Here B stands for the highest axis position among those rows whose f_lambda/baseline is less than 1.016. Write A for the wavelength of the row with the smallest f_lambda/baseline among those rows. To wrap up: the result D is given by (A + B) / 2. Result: 6481.2 Angstrom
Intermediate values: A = 6481.17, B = 6481.17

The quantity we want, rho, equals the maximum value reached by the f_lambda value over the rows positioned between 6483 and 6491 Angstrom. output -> 18.5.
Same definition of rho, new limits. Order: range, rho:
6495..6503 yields 18.6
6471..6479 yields 18.1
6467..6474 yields 18.1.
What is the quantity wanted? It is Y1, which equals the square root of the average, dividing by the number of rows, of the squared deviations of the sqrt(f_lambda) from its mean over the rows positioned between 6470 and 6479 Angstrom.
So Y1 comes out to 0.039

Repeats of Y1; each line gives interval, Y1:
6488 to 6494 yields 0.074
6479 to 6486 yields 0.050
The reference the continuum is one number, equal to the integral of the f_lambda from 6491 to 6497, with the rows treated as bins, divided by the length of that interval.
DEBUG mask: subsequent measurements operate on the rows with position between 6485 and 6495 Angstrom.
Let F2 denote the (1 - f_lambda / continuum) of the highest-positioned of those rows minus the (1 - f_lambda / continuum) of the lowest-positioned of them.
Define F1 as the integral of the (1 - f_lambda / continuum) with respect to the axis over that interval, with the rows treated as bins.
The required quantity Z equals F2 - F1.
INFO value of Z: 0.00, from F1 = -0.03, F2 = -0.034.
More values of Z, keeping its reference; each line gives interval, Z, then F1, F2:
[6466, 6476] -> -0.26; 0.23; -0.028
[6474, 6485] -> -0.08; 0.11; 0.028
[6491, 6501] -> 0.10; -0.08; 0.017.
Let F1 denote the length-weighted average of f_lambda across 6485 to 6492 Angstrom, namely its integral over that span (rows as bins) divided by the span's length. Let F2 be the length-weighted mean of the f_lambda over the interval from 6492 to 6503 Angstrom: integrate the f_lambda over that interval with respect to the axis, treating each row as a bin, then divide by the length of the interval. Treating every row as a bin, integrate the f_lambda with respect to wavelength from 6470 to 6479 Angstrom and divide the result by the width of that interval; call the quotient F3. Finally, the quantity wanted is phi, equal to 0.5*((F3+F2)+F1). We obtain 26.5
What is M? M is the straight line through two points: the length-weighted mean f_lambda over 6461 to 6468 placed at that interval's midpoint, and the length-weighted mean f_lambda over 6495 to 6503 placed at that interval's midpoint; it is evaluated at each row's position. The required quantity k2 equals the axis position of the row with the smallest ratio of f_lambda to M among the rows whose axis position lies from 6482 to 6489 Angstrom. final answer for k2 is 6482.66 Angstrom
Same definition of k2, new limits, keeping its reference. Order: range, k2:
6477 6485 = 6482.66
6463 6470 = 6469.24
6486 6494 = 6491.62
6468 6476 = 6469.24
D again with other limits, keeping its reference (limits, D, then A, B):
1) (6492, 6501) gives 6500.6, 6500.60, 6500.60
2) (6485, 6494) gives 6492.4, 6491.62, 6493.12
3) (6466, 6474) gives 6470.0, 6469.24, 6470.73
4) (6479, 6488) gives 6484.9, 6482.66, 6487.14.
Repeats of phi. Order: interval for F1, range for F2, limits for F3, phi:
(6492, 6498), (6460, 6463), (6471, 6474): 26.5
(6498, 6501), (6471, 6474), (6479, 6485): 26.4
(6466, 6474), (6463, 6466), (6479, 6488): 25.6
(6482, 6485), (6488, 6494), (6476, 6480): 26.1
